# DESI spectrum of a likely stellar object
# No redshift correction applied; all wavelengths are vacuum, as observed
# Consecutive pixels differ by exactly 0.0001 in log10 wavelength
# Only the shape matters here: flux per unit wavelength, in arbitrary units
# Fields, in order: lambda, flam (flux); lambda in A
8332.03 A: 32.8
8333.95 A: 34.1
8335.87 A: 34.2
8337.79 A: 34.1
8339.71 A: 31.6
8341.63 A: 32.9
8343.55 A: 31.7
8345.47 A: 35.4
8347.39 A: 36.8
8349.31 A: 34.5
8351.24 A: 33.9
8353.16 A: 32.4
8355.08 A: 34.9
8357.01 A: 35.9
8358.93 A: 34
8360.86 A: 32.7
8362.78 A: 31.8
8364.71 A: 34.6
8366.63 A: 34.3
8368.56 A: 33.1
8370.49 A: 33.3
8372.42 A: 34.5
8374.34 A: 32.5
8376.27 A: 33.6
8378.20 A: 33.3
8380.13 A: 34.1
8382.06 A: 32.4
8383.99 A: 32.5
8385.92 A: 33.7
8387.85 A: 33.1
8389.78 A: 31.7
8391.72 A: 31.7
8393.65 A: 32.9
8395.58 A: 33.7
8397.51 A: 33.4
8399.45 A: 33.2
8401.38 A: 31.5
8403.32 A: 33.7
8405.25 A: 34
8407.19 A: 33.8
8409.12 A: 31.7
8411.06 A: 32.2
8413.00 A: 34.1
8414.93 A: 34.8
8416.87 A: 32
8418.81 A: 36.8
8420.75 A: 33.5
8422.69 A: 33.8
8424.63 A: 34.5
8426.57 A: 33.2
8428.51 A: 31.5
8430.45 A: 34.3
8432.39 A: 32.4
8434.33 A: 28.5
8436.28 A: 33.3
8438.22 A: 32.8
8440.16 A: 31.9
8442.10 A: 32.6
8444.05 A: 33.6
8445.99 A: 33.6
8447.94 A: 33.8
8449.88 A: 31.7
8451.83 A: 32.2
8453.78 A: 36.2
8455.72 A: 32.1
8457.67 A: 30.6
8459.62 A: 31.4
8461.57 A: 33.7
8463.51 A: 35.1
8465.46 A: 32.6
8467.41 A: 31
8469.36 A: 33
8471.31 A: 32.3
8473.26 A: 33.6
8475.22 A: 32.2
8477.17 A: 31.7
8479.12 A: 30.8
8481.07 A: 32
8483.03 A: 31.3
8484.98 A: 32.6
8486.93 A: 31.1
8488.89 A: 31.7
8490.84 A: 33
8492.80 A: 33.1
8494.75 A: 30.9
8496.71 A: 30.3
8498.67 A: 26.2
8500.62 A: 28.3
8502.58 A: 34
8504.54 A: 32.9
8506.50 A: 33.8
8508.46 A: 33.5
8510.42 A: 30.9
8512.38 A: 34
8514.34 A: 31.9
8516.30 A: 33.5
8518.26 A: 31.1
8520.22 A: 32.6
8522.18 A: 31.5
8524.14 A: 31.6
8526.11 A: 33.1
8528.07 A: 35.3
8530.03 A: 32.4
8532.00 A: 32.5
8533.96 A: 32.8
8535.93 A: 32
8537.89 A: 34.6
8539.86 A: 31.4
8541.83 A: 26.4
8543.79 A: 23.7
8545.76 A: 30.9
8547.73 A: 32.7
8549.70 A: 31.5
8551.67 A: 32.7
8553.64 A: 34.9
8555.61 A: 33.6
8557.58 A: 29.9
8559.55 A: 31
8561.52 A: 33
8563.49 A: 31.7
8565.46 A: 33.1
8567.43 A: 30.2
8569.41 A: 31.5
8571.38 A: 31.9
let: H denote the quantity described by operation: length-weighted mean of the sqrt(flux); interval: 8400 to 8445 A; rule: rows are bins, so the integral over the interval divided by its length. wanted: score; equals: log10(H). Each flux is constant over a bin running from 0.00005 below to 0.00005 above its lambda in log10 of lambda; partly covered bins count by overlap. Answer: 0.760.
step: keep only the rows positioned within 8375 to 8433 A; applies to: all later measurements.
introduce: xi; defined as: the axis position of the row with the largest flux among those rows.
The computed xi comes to 8418.81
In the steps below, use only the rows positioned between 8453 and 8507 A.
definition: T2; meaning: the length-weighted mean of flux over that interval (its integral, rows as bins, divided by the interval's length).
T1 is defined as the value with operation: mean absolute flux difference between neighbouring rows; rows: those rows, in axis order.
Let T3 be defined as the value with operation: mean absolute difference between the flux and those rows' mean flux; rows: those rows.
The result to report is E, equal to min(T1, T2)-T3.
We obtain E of 0.26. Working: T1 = 1.64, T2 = 32.0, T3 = 1.39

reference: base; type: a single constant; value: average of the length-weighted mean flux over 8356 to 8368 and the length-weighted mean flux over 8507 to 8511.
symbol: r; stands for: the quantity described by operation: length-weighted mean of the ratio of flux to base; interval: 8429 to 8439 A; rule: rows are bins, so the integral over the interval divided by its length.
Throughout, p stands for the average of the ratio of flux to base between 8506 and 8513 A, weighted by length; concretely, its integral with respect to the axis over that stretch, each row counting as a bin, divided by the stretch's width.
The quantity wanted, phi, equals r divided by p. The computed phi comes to 0.98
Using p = 0.99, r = 0.97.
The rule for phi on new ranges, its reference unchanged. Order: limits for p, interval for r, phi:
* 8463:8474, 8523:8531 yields 1.01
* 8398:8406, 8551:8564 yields 0.98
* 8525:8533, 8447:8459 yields 0.98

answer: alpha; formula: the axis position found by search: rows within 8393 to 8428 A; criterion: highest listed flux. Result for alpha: 8418.81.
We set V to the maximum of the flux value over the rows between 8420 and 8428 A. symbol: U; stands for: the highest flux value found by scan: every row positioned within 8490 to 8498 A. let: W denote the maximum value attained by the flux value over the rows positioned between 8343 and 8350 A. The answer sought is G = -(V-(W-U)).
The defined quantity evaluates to -31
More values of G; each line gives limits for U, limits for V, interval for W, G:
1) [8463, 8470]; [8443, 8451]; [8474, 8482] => -37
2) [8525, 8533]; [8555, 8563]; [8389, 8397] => -35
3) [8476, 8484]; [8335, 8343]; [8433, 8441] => -33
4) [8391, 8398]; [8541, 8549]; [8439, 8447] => -33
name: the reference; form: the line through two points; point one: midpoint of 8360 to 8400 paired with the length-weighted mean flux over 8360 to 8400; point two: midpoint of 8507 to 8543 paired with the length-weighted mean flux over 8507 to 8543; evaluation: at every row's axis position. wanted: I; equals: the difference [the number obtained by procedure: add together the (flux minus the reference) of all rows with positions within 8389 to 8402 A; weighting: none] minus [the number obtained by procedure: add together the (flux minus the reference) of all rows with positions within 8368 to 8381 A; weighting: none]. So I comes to -5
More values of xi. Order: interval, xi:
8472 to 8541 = 8528.07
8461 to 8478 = 8463.51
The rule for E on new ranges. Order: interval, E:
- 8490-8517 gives 0.21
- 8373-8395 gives 0.20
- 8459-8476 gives 0.69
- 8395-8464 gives 0.49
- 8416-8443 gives 0.86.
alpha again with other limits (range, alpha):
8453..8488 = 8453.78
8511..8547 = 8528.07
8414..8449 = 8418.81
